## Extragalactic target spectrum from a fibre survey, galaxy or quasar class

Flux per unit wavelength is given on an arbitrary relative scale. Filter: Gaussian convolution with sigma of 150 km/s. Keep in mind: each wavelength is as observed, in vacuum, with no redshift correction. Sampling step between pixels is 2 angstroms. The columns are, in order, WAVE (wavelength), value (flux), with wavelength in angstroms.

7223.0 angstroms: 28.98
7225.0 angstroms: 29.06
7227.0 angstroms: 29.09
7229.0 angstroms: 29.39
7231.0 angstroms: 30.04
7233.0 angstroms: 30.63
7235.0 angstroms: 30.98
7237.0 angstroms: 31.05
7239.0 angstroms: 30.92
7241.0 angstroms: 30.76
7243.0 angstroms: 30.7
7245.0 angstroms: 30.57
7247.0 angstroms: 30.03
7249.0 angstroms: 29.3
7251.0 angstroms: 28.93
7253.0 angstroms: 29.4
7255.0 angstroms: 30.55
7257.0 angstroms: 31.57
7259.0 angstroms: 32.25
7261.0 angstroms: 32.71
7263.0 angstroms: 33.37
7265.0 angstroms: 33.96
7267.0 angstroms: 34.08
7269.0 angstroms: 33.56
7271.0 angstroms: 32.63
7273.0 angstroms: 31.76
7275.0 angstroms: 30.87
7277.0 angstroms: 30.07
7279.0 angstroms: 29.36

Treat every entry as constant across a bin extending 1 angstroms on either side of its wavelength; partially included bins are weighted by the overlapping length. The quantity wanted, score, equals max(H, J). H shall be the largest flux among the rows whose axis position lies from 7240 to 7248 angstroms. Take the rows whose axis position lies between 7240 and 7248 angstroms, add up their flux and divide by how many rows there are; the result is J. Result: 30.8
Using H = 30.76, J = 30.5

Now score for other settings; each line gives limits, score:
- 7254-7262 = 32.7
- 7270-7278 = 32.6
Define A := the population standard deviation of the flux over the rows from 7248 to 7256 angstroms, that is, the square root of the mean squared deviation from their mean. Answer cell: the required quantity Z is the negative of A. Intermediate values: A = 0.6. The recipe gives -0.6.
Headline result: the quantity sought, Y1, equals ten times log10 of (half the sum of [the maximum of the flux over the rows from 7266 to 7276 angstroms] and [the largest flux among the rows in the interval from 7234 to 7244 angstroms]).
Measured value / 15.1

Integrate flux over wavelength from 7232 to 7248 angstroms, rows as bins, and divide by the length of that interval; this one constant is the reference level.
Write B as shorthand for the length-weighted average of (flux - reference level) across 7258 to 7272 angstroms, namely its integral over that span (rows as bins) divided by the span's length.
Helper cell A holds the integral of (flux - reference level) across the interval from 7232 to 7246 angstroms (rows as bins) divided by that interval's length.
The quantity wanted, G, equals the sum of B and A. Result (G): 2.6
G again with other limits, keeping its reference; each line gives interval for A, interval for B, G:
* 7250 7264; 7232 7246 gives 0.6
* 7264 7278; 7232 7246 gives 1.8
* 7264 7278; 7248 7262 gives 1.7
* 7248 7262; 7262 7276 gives 2.2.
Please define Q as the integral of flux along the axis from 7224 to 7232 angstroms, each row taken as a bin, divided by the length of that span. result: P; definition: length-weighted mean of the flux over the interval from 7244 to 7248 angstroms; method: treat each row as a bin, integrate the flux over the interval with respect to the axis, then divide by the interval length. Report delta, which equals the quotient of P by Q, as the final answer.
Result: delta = 1.03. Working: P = 30.3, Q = 29.4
